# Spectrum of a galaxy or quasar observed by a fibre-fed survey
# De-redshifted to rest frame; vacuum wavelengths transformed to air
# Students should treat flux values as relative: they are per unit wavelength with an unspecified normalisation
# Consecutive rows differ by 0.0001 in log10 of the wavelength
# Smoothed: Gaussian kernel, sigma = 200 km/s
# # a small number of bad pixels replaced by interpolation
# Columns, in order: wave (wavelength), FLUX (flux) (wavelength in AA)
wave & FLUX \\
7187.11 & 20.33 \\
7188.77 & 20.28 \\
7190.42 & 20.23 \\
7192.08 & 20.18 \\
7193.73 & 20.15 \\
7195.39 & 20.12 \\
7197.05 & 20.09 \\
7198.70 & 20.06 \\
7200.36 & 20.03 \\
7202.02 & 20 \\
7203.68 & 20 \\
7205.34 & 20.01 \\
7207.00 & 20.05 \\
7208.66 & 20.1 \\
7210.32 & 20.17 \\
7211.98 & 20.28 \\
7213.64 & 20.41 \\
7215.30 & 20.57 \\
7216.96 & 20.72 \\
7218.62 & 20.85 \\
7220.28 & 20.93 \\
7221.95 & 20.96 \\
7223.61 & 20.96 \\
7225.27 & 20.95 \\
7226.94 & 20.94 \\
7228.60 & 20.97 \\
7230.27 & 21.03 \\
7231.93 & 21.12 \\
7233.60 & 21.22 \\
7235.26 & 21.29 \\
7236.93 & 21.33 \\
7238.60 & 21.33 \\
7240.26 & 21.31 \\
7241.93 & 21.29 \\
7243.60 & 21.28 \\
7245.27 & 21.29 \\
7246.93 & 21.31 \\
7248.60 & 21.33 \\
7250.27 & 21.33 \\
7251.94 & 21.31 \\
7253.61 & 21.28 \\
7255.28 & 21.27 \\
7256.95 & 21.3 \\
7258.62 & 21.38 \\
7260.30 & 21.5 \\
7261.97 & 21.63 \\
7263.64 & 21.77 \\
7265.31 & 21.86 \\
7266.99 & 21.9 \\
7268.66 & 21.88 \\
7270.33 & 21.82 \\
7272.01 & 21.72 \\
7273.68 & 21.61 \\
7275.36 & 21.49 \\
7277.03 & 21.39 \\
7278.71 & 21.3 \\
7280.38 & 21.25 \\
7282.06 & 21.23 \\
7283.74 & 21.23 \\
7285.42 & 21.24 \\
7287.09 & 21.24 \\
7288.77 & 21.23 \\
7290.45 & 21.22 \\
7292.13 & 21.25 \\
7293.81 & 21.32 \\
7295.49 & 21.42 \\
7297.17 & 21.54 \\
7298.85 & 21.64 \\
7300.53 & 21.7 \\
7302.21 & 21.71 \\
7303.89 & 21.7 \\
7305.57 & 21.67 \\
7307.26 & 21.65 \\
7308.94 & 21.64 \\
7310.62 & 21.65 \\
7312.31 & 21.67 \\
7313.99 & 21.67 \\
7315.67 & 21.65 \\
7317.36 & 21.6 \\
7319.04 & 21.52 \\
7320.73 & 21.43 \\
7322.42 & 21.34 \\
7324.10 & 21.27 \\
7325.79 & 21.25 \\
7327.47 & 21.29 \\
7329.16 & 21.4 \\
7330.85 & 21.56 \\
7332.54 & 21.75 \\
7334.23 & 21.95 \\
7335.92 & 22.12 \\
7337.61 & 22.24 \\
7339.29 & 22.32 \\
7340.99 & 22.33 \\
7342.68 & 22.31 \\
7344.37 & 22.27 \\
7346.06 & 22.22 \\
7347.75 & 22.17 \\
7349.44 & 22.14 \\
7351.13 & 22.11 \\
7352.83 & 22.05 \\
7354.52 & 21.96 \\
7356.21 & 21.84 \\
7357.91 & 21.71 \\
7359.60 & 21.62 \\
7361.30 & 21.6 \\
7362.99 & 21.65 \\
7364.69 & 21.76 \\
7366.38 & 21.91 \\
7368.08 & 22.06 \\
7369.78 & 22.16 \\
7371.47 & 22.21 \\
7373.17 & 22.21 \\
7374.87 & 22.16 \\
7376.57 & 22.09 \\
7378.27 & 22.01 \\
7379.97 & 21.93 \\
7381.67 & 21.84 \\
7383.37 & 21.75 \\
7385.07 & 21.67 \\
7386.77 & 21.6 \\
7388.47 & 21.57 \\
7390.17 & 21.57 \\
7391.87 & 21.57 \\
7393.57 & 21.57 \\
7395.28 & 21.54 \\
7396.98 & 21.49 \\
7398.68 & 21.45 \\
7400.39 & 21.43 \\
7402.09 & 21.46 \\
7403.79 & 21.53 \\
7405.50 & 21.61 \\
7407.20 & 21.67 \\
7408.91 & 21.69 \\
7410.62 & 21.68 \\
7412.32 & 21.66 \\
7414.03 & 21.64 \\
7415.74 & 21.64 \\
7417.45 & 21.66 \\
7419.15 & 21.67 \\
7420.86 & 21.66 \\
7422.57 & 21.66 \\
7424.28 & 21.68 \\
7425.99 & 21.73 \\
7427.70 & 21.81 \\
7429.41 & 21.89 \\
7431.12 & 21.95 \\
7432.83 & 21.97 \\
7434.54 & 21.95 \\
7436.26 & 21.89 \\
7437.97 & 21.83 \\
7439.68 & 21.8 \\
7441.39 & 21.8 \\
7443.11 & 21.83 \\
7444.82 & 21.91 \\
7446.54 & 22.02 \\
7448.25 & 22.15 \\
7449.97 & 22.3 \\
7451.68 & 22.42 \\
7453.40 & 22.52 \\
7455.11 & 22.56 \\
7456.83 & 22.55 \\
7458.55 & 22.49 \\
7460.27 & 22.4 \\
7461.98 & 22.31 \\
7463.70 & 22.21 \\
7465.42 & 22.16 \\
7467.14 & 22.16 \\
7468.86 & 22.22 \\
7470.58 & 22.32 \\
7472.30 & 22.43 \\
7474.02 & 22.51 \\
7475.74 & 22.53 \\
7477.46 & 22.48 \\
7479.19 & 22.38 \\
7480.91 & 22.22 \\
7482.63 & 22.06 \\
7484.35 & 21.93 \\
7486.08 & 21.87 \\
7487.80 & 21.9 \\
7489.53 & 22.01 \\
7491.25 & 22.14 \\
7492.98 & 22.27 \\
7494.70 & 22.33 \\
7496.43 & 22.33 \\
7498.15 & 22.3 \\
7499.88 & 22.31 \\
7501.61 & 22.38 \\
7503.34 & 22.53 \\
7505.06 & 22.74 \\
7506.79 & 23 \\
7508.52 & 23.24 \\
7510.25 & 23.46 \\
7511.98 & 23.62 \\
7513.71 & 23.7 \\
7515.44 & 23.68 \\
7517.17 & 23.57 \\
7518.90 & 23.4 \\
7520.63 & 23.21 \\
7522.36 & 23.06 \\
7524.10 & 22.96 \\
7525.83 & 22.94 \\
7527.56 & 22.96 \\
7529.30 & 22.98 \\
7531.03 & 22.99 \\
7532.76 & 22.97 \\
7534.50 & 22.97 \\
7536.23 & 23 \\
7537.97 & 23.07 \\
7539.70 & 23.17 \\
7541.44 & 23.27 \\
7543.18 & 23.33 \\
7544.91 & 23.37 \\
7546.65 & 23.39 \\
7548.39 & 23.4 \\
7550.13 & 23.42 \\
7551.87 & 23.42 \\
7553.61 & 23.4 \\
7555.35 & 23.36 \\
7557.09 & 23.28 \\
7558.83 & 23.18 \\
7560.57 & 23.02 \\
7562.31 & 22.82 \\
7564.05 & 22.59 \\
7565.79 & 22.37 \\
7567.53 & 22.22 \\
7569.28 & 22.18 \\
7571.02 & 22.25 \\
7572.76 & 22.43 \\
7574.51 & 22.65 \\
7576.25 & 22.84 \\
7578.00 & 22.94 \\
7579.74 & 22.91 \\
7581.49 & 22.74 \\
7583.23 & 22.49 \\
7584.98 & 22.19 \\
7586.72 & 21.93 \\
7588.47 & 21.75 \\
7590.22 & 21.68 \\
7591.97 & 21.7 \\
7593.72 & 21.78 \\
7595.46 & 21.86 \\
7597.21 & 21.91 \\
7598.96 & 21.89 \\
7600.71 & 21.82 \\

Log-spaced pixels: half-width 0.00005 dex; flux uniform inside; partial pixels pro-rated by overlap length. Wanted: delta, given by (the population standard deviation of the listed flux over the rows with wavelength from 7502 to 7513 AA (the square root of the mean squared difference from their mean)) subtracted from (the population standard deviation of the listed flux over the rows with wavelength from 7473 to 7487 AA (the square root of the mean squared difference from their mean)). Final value -0.13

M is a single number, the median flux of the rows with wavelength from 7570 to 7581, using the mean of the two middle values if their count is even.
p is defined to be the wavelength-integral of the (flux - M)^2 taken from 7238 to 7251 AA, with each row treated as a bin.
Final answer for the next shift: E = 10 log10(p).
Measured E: 14.3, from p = 27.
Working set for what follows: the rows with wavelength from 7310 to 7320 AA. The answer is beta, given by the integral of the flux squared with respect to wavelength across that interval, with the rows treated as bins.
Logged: 4675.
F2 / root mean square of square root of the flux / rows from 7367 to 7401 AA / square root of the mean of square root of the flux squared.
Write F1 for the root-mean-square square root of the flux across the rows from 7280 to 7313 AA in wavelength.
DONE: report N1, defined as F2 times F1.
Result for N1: 21.63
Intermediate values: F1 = 4.63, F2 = 4.67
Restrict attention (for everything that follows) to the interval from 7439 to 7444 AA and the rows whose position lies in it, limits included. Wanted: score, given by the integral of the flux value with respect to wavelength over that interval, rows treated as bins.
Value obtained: 109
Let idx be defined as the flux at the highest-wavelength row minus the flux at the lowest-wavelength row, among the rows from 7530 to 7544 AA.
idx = 0.3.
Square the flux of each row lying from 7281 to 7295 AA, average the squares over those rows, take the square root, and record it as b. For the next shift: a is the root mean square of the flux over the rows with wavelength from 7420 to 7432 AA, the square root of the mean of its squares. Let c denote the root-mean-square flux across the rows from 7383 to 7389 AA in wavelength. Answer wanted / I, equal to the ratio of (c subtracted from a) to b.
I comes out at 0.01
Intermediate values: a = 21.8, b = 21.2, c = 21.6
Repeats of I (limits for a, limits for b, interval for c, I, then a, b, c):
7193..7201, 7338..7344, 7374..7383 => -0.09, 20.1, 22.3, 22.0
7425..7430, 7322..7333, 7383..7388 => 0.01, 21.8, 21.4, 21.7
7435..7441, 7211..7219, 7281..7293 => 0.03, 21.8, 20.6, 21.2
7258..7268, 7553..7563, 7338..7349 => -0.03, 21.7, 23.2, 22.3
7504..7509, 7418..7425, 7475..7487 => 0.04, 23.0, 21.7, 22.2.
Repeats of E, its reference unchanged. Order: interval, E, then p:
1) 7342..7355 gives 6.7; 5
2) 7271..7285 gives 14.1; 26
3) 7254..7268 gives 13.0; 20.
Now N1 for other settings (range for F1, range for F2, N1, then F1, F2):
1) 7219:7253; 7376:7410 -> 21.41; 4.60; 4.65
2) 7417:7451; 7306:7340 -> 21.75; 4.68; 4.65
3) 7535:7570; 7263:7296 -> 22.25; 4.80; 4.63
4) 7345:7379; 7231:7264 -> 21.66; 4.69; 4.62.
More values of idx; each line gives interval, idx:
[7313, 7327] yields -0.4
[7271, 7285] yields -0.5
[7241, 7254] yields 0.0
